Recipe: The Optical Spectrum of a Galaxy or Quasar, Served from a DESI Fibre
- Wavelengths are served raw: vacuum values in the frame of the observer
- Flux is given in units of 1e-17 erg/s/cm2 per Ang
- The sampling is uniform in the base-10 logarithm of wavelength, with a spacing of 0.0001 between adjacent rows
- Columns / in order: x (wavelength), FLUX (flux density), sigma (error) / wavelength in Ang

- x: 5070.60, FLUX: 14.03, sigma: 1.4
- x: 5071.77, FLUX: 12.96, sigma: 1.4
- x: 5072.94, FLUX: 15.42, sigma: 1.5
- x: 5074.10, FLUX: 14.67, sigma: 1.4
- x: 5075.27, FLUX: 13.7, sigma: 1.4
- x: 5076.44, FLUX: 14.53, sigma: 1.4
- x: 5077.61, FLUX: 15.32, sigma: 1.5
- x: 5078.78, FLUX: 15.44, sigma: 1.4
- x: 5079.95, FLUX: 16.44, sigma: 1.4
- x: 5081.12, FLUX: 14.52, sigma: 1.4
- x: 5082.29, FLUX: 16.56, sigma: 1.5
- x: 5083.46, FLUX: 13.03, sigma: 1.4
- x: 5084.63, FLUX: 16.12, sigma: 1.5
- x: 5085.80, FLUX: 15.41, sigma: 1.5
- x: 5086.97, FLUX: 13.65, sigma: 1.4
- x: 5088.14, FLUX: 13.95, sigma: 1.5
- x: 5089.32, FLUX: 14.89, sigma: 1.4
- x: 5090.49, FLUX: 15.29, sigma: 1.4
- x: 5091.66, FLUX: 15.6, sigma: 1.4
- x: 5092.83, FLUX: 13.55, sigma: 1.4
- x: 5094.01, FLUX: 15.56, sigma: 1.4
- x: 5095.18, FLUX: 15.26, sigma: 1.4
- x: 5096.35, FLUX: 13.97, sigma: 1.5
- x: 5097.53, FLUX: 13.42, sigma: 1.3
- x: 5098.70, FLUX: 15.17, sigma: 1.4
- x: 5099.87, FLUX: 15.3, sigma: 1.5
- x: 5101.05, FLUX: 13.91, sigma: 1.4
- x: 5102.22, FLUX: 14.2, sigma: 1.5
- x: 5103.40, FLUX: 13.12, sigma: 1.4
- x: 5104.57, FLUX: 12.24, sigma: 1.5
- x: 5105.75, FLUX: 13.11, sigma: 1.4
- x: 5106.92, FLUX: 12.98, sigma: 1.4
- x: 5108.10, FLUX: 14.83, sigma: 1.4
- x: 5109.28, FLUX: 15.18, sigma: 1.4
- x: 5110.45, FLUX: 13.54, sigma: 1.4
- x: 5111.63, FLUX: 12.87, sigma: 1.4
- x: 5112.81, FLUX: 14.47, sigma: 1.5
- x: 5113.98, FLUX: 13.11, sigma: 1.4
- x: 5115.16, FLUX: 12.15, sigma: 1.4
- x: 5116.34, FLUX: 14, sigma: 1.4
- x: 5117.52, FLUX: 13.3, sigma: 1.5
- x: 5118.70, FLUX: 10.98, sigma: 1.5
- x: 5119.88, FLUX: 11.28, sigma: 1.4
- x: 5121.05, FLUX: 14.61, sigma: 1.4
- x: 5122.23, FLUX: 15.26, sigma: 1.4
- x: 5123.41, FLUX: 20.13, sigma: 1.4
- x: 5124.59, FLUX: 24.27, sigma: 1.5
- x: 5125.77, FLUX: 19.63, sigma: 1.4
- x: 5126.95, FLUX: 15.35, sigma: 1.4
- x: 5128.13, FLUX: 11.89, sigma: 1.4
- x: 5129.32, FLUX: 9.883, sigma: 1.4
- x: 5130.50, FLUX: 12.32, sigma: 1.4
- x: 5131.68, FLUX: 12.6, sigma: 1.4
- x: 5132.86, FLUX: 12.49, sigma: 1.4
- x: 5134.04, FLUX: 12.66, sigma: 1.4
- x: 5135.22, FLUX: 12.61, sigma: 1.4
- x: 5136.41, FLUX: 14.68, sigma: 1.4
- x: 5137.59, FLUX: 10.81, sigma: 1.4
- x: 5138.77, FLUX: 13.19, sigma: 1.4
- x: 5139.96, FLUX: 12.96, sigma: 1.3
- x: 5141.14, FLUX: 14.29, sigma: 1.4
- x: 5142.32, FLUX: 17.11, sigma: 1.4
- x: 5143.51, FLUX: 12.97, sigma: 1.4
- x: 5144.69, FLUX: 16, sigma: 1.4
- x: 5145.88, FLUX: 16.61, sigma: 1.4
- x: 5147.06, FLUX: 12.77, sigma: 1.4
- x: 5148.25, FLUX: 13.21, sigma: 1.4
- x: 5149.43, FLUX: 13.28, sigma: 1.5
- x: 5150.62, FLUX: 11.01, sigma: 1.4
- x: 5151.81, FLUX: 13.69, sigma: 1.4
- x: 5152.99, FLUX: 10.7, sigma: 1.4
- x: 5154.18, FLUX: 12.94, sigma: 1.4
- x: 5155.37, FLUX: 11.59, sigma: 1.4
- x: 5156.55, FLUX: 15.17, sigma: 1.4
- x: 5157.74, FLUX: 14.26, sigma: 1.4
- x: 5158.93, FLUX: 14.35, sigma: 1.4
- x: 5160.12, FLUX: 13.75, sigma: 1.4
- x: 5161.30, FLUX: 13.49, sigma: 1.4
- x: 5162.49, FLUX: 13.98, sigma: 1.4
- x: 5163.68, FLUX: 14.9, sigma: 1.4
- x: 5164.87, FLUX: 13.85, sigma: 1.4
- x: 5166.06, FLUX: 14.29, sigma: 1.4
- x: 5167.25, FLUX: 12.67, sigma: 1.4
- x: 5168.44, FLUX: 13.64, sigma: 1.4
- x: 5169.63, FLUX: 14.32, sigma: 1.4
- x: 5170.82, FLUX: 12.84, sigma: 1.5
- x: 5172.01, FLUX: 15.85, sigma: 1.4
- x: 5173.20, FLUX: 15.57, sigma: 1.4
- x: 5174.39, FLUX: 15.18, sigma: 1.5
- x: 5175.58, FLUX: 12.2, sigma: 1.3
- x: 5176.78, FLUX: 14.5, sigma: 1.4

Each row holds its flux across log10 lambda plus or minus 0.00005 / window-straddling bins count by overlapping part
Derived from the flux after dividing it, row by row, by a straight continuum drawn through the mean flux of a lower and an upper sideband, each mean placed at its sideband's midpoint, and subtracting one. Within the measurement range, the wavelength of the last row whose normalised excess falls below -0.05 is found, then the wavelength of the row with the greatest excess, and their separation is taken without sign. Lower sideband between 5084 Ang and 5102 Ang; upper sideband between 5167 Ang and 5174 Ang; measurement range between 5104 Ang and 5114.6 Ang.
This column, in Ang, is 4.7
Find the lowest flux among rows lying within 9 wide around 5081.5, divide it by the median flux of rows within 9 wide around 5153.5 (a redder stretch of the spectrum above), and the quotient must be 0.99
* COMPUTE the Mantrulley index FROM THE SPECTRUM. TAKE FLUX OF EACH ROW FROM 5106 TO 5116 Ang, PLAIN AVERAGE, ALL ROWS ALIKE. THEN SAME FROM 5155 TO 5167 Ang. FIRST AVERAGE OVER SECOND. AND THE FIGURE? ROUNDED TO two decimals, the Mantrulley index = 0.98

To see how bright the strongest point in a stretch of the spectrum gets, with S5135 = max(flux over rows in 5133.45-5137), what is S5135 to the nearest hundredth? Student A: 14.68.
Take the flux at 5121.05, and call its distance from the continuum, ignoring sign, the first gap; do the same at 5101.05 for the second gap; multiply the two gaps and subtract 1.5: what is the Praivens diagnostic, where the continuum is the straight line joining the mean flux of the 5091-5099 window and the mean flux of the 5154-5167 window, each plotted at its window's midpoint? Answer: -1.3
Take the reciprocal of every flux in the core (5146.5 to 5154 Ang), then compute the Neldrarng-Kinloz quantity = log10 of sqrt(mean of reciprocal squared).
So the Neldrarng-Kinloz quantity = -1.09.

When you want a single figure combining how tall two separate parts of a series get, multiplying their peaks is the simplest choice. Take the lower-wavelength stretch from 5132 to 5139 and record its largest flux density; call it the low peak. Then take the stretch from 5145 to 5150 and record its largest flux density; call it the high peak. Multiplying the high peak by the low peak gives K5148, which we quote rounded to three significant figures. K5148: 244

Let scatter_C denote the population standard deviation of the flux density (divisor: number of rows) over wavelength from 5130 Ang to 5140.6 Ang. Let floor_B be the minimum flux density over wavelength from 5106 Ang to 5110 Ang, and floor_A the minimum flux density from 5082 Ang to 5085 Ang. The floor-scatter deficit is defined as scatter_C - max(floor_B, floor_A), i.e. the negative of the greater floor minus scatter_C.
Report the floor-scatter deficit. -12.1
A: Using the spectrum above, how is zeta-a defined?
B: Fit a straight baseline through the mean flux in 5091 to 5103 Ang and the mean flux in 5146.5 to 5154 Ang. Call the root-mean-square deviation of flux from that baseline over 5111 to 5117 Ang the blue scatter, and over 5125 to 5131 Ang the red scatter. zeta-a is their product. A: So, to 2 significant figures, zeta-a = 3.4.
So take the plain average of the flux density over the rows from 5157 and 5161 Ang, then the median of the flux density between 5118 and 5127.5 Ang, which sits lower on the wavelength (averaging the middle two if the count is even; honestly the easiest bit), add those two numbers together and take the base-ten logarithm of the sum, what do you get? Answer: 1.47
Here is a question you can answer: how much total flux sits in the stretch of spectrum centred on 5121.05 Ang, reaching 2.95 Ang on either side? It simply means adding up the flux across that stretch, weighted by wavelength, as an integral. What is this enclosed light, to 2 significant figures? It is 85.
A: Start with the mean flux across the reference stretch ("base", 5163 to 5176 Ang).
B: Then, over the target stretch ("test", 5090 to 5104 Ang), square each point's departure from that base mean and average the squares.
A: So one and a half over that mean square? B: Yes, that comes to 1.6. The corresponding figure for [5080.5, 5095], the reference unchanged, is 0.9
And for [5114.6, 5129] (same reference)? 0.1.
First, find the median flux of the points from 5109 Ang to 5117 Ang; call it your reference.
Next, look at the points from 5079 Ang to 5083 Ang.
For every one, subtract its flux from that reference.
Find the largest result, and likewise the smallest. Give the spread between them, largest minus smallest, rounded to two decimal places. 2.04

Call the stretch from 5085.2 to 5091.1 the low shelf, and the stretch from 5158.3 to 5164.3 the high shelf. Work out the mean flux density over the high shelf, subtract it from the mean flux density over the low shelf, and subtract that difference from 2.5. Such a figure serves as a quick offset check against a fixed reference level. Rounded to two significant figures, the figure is 2.0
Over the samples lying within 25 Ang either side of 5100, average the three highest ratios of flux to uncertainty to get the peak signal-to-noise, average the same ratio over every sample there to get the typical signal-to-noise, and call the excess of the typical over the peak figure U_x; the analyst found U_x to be -3.9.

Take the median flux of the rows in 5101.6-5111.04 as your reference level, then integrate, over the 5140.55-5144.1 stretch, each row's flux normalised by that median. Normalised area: 3.94 Ang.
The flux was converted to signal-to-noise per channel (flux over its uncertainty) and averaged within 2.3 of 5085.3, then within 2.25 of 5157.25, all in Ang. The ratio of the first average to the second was 1.01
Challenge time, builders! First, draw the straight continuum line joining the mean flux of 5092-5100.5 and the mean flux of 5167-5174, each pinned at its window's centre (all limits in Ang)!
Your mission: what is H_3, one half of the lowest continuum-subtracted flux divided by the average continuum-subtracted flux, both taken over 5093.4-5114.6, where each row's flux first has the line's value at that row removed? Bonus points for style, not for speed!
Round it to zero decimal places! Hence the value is 2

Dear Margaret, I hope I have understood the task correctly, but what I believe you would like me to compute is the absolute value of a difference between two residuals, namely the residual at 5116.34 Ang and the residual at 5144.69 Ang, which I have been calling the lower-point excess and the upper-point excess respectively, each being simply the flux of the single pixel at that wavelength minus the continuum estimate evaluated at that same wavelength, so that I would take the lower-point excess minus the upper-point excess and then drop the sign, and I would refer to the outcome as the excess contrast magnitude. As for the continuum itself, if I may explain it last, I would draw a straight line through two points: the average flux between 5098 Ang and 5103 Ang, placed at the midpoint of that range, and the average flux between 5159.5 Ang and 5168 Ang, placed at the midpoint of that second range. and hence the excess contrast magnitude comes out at 2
